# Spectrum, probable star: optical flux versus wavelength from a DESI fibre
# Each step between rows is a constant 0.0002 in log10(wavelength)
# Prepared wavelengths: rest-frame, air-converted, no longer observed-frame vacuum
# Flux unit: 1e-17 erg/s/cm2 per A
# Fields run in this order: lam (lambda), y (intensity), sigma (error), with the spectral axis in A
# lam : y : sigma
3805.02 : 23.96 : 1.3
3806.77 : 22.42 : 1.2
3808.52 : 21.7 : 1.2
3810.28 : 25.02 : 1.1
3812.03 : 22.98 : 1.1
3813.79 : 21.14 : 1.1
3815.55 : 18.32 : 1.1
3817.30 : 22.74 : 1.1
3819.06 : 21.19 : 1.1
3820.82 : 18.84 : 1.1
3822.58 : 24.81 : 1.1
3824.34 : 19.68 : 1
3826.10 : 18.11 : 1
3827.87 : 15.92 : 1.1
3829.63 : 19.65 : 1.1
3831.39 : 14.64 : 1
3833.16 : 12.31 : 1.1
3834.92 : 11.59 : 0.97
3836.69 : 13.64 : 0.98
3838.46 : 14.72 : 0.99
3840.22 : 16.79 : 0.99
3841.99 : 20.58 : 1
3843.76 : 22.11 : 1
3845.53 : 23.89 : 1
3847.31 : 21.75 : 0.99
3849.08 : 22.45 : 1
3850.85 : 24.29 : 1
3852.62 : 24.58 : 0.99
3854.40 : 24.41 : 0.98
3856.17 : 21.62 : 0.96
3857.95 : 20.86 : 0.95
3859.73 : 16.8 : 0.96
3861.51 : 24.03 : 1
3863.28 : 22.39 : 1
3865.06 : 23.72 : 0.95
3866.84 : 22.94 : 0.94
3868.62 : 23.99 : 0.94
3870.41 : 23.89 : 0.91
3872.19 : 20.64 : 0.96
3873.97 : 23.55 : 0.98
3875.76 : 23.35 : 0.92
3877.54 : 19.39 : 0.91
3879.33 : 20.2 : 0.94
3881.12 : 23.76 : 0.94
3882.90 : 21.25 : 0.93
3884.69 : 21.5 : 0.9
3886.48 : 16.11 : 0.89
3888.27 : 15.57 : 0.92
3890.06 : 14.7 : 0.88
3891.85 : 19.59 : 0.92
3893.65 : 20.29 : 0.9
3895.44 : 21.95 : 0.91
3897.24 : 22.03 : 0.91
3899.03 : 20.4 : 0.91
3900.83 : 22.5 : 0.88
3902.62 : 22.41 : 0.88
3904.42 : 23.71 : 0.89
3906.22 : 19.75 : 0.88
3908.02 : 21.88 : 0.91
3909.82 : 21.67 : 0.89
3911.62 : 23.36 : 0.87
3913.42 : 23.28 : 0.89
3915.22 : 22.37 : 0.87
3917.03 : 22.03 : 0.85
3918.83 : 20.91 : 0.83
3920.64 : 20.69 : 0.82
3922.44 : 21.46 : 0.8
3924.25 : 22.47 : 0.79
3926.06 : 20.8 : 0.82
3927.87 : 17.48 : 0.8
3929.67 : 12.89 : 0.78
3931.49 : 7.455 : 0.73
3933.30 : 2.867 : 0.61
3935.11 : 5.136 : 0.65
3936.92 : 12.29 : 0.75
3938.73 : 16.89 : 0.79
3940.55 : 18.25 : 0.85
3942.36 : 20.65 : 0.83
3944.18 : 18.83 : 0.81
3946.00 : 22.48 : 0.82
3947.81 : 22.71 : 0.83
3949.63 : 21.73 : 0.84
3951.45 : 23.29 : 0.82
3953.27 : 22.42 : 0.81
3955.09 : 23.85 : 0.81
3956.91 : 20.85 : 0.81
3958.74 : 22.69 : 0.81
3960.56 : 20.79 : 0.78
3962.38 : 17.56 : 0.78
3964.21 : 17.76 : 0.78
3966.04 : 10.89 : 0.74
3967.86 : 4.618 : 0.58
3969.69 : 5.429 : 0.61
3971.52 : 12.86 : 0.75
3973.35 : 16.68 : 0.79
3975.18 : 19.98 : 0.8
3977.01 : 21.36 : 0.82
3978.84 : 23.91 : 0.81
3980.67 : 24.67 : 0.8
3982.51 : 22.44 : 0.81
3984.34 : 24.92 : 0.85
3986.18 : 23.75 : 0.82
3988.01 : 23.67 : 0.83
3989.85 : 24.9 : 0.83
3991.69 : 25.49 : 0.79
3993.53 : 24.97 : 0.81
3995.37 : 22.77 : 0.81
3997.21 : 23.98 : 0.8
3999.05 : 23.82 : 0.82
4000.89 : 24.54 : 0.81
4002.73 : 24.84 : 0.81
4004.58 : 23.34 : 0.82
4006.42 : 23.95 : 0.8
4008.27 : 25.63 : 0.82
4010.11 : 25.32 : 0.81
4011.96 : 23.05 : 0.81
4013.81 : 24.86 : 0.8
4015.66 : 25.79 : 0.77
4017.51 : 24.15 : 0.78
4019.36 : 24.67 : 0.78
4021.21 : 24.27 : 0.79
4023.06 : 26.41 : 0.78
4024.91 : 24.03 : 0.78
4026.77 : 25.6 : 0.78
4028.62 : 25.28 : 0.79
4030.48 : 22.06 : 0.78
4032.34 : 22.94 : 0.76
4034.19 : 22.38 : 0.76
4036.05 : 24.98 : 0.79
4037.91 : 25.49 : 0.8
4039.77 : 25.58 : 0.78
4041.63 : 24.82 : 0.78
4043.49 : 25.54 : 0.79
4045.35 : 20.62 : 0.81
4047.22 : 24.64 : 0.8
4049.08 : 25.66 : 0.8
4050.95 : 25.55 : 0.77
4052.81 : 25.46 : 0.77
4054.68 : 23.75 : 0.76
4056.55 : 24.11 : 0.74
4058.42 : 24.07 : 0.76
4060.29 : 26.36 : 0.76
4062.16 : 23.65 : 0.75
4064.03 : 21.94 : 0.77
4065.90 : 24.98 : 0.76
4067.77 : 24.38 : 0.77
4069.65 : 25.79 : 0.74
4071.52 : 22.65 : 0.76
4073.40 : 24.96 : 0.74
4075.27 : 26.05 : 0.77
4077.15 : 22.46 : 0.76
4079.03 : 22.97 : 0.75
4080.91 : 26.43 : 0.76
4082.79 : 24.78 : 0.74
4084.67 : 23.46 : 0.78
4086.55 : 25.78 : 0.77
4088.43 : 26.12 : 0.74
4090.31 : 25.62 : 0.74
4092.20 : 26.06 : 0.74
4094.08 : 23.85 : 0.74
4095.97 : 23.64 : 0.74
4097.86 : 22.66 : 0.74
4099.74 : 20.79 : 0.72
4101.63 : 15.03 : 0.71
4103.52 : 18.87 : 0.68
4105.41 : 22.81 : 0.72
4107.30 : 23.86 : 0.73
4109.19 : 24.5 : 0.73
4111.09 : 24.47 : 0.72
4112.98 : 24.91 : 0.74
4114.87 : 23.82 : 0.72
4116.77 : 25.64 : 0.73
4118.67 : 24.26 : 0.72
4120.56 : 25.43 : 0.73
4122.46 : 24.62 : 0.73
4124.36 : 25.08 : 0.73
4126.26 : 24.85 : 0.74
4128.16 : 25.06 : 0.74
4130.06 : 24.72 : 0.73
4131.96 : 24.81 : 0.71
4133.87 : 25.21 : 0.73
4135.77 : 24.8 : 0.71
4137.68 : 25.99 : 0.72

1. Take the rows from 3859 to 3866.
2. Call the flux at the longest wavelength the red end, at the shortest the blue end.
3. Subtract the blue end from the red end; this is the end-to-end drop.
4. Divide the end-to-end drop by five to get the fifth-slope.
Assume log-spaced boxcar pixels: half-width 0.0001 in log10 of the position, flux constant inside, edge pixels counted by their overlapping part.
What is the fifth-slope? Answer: 1.4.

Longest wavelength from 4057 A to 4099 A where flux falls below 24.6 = 4097.86 A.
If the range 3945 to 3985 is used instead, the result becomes 3982.51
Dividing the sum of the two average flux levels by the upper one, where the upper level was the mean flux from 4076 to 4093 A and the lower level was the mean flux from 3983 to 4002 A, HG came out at 1.98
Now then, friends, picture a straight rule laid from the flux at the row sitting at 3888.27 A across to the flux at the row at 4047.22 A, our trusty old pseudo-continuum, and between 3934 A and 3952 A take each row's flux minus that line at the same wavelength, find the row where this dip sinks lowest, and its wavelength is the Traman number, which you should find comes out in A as 3935.11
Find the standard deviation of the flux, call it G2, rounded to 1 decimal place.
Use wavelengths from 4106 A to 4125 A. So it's 0.6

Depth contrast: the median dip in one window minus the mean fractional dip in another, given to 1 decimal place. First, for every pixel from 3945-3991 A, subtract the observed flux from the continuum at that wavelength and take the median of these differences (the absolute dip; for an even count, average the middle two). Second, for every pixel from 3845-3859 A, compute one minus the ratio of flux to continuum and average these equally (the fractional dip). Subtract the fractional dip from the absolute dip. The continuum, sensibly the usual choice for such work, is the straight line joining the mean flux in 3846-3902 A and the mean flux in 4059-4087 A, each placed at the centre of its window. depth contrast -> 0.7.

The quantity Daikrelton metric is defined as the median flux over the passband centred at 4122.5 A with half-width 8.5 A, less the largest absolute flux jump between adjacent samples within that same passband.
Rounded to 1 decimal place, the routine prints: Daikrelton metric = 23.0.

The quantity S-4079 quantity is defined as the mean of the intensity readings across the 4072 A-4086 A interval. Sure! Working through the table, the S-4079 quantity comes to 24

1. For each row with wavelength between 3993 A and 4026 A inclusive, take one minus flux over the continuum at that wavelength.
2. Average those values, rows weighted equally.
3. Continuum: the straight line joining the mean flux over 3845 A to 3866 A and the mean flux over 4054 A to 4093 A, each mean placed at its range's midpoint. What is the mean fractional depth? -0.02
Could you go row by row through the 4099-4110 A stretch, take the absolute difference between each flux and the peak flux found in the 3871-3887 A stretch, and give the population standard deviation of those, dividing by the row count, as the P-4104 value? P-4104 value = 3.00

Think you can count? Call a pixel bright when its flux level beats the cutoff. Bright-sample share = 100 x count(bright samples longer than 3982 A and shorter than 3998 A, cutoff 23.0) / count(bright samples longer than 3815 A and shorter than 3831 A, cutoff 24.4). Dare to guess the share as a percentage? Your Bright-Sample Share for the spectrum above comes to 700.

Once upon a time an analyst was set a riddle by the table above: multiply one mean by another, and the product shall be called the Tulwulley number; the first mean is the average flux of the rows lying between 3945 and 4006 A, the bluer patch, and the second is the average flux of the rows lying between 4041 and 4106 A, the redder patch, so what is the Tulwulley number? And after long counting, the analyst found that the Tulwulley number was 500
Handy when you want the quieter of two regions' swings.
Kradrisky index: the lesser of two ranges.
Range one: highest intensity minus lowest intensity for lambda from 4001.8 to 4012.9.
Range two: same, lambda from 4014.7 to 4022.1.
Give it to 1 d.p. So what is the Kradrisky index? 1.6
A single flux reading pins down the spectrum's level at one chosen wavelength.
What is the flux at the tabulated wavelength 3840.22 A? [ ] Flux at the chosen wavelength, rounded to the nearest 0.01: 16.79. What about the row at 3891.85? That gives 19.59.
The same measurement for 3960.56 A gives 20.79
